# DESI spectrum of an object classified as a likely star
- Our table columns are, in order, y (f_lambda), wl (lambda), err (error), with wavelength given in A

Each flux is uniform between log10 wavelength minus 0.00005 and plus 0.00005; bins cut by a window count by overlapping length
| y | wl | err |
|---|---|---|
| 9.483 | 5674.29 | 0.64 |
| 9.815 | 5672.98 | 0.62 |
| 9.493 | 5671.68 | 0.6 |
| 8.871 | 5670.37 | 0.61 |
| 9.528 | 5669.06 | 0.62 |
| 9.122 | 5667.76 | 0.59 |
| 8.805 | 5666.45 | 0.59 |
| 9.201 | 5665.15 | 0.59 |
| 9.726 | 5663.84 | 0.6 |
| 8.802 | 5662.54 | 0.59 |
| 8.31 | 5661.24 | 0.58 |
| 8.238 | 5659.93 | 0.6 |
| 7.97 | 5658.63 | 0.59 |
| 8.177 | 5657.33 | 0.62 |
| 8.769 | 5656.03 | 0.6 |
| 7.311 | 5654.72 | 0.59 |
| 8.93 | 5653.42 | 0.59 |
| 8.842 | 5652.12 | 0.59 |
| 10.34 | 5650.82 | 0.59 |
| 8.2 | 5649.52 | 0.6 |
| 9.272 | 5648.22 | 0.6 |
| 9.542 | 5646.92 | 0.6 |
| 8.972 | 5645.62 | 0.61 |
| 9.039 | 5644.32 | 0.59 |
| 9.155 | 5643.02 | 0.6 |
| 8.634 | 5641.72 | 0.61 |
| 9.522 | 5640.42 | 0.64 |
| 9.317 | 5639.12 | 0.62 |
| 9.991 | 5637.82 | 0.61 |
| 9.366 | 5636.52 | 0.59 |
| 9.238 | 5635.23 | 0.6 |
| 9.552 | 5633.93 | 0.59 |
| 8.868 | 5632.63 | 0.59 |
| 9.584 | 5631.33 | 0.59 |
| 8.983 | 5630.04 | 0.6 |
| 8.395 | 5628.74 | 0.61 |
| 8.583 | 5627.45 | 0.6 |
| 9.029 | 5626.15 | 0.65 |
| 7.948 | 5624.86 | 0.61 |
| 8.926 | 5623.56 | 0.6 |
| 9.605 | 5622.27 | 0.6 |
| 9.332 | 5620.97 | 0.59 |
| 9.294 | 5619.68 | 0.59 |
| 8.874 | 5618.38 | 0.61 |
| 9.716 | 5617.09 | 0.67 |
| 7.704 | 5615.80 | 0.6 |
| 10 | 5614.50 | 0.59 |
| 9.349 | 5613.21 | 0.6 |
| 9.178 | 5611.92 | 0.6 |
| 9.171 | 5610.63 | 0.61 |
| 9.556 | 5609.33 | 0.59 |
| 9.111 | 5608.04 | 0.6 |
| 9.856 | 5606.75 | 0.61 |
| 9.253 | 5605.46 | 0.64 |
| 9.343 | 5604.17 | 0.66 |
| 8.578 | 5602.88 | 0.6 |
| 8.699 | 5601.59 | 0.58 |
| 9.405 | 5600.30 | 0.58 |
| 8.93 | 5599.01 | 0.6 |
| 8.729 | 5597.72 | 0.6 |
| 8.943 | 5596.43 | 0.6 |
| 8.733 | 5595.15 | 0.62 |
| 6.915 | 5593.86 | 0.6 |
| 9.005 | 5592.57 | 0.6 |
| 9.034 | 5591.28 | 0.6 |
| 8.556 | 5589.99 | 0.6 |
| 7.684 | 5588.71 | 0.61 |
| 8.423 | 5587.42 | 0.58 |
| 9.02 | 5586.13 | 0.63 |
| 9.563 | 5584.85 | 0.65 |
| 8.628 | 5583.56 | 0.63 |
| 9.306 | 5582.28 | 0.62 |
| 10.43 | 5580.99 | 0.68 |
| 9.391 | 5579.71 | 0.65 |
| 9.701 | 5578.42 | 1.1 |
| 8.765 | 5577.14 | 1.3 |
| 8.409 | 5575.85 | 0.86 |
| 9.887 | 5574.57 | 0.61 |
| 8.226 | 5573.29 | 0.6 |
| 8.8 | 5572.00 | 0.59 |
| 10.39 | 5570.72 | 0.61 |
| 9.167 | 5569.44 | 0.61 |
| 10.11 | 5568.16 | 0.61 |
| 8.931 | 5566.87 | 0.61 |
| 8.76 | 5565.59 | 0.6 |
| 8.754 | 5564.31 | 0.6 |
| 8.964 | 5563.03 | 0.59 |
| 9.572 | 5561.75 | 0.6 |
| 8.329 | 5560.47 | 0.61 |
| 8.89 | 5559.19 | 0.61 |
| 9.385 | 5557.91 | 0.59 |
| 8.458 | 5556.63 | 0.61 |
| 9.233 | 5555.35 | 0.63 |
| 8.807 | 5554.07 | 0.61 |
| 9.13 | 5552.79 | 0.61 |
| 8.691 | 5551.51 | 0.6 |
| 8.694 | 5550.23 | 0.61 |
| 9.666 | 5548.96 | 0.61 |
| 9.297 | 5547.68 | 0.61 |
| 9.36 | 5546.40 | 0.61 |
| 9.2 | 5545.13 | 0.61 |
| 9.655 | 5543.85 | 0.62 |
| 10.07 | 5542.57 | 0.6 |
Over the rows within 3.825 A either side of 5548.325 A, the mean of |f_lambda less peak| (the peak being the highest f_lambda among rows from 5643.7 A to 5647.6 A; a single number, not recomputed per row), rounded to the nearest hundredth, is 0.43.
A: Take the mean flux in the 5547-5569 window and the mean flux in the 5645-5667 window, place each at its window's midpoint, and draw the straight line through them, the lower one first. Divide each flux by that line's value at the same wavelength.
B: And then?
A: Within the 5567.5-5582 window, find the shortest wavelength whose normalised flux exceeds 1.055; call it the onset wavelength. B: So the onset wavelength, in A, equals 5568.16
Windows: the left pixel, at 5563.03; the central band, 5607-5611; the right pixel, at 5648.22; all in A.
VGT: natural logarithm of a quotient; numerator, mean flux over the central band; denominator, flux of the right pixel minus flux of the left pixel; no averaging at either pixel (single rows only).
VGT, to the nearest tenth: 3.4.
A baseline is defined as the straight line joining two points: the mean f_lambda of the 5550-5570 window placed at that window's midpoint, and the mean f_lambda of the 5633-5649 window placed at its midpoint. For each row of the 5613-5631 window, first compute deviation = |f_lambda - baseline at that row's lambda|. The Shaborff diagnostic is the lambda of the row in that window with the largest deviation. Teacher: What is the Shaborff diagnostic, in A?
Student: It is 5615.80 A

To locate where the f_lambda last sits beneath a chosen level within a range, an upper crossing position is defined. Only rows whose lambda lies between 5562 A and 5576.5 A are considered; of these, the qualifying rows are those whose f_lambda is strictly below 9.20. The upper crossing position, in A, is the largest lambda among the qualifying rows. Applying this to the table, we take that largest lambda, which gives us 5575.85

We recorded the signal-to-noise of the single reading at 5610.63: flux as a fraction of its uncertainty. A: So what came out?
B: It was 15.0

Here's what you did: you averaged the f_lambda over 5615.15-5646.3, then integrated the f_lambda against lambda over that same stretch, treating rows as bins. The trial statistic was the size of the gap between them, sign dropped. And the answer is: 273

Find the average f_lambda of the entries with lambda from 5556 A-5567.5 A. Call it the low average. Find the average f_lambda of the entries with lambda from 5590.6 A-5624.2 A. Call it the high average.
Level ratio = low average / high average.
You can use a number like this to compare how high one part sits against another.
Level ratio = 0.98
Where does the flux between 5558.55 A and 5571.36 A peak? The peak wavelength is 5570.72 A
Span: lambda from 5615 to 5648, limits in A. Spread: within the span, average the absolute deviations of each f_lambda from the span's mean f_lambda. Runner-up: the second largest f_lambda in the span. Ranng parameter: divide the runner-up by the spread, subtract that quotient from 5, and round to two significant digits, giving -19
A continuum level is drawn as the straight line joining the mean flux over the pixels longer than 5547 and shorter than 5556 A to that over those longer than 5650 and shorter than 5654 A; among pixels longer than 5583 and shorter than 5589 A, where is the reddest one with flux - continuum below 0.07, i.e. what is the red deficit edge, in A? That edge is 5588.71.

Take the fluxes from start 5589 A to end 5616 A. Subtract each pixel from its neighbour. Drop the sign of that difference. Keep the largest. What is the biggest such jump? 2.30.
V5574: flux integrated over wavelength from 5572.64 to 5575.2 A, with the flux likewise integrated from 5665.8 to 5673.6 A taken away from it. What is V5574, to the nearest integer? -49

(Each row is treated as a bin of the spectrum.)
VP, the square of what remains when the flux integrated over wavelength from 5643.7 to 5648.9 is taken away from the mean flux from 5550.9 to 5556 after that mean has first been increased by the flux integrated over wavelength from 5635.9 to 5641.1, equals 114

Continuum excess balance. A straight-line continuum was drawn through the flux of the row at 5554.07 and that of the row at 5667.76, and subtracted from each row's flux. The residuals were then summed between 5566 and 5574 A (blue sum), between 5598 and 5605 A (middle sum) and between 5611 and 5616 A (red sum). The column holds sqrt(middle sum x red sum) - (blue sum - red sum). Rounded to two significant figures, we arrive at -1.9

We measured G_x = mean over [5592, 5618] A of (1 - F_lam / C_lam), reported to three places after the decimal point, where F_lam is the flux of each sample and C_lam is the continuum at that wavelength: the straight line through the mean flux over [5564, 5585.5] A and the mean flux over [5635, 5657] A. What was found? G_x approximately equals 0.018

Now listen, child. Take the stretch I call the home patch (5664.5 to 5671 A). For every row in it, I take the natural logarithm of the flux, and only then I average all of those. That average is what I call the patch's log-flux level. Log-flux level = 2.21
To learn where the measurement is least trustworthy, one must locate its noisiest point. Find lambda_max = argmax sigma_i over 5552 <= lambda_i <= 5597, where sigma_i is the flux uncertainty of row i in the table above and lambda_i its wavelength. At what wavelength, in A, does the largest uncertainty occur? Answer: 5577.14 A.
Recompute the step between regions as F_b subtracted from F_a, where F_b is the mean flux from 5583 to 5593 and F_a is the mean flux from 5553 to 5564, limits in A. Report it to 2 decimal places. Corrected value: 0.22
